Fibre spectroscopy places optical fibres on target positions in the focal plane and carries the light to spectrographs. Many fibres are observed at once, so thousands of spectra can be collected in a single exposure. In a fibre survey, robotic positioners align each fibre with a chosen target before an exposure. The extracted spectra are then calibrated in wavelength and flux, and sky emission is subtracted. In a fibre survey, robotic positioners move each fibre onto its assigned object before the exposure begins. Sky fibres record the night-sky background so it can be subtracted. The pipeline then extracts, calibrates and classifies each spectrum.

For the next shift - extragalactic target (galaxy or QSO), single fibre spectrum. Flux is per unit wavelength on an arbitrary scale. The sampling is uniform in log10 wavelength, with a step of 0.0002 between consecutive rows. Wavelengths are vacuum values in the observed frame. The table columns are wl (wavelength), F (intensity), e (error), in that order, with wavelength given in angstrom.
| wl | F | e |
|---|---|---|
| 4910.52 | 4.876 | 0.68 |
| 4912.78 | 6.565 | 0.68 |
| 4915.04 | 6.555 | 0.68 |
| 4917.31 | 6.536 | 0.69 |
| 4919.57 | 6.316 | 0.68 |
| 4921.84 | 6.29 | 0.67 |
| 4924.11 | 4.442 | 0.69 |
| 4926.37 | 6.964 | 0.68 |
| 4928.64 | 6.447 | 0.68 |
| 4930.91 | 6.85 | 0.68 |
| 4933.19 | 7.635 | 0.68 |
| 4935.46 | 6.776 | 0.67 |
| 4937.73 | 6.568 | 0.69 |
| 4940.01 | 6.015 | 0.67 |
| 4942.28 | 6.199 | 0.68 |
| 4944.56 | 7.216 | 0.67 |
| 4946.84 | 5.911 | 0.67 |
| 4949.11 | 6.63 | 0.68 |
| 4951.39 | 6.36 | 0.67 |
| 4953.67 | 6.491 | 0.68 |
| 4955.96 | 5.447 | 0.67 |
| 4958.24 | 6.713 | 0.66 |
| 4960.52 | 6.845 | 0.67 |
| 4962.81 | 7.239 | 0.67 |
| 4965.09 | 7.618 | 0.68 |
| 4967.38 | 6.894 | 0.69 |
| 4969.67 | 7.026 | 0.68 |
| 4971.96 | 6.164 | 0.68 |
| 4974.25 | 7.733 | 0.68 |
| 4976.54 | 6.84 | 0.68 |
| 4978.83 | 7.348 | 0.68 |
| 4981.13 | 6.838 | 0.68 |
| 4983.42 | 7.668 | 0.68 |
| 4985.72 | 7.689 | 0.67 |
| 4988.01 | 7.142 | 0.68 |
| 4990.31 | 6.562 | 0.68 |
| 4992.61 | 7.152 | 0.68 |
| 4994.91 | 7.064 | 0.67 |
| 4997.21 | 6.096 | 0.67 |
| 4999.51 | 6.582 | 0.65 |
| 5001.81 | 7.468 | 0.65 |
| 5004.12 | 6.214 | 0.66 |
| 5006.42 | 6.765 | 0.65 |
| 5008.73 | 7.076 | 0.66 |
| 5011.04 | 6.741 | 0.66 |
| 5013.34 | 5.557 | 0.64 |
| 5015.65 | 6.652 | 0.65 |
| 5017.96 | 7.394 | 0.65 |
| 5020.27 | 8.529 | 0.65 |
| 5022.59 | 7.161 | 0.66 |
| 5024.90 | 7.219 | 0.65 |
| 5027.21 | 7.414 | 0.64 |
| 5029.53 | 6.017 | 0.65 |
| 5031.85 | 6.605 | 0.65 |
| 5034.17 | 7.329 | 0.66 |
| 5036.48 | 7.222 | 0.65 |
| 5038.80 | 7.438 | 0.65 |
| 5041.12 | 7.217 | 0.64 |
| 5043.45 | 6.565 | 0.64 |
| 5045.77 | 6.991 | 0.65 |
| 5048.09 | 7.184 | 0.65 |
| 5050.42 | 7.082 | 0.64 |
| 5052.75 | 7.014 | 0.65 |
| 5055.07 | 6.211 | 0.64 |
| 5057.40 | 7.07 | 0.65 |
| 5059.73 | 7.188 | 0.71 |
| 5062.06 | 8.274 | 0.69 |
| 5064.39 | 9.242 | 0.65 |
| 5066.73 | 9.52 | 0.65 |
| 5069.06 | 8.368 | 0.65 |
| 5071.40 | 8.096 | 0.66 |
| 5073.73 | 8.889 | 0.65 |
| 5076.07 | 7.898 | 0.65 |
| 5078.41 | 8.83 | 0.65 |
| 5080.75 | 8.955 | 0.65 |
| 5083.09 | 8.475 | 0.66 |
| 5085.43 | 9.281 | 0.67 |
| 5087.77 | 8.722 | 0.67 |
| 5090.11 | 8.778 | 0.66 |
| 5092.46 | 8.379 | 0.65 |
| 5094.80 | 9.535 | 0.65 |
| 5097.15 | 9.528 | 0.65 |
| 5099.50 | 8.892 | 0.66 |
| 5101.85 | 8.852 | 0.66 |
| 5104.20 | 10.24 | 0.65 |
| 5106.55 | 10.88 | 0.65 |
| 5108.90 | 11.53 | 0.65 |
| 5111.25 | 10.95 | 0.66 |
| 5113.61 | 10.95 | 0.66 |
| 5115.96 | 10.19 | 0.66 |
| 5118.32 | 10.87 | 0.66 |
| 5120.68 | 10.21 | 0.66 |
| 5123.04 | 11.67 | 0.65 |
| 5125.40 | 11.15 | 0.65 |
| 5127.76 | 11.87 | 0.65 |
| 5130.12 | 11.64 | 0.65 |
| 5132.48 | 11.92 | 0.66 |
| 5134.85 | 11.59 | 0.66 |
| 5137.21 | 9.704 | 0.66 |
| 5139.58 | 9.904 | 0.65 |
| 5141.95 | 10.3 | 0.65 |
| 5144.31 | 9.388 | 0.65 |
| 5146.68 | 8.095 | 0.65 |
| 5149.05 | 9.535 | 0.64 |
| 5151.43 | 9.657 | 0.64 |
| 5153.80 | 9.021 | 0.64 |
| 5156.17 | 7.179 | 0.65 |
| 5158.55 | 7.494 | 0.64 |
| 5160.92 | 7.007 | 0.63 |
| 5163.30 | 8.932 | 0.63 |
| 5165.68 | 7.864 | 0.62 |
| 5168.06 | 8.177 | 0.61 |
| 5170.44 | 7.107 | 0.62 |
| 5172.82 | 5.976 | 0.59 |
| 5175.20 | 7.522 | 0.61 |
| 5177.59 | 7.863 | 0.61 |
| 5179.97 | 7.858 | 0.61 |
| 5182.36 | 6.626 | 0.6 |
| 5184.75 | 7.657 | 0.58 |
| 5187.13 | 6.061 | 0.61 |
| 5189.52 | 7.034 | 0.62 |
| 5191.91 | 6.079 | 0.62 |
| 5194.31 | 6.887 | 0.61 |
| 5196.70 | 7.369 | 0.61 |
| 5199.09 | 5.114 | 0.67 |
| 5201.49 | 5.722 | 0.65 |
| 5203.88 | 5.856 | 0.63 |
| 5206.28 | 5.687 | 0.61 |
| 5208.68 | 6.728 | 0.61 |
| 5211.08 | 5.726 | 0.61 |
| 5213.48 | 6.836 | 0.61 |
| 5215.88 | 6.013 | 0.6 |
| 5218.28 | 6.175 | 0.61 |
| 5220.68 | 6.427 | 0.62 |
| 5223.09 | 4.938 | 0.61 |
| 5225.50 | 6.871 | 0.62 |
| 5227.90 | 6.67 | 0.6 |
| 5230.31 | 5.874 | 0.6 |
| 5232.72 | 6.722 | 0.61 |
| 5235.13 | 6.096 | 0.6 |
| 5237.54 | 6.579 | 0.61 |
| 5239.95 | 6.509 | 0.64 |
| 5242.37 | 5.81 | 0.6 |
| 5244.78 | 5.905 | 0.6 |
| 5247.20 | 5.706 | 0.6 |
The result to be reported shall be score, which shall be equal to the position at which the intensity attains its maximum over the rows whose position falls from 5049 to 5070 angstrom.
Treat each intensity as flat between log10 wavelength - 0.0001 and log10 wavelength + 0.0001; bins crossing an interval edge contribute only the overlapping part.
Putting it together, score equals 5066.73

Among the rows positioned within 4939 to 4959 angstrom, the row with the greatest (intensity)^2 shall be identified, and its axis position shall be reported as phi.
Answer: 4944.56 angstrom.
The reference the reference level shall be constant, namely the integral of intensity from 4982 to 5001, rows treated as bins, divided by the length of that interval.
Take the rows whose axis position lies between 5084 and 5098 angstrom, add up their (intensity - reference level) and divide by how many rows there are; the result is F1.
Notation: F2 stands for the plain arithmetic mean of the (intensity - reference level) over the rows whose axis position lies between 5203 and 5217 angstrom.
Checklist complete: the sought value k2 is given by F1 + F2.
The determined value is 1.2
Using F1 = 2.0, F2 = -0.9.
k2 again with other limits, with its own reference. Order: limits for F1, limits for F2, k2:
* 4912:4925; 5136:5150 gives 1.6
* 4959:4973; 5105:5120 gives 3.9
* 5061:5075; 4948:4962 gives 1.1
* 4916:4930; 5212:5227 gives -1.6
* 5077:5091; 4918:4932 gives 1.1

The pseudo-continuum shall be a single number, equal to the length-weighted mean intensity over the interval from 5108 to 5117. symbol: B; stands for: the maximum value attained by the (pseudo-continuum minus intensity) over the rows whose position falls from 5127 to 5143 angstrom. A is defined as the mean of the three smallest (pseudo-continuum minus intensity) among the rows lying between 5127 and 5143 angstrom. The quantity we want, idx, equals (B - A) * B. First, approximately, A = -0.9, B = 1.2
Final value 3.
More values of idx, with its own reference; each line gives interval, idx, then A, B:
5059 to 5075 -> 8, 1.7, 3.7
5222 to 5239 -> 11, 4.1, 6.0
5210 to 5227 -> 11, 4.2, 6.0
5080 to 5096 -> 2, 1.6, 2.5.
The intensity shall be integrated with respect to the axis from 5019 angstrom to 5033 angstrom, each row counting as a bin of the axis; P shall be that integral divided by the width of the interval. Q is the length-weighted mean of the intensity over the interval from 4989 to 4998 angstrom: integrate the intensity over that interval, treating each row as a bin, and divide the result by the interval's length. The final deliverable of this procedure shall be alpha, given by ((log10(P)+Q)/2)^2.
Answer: 14.5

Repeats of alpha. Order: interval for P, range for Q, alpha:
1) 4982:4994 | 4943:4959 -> 13.1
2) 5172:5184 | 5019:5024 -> 18.7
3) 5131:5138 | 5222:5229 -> 13.0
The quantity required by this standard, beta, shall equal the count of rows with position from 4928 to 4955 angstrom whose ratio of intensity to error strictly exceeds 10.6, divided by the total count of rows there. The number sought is 0.17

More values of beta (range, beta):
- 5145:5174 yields 0.92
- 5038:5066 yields 0.75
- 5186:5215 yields 0.42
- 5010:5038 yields 0.58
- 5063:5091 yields 1.00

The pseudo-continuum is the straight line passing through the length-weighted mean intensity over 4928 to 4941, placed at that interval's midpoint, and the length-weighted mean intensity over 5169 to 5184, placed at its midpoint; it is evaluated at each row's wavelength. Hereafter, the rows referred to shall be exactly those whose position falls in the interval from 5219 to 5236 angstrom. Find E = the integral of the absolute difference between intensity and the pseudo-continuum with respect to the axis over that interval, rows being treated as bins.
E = 18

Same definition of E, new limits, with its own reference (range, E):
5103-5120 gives 63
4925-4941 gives 6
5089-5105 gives 34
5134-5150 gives 42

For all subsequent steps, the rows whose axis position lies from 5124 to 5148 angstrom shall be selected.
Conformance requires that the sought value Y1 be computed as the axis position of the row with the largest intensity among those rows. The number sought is 5132.48 angstrom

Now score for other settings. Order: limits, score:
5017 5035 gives 5020.27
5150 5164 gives 5151.43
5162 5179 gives 5163.30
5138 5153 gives 5141.95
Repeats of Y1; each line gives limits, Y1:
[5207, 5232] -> 5225.50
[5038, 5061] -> 5038.80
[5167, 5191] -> 5168.06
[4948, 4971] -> 4965.09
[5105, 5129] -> 5127.76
